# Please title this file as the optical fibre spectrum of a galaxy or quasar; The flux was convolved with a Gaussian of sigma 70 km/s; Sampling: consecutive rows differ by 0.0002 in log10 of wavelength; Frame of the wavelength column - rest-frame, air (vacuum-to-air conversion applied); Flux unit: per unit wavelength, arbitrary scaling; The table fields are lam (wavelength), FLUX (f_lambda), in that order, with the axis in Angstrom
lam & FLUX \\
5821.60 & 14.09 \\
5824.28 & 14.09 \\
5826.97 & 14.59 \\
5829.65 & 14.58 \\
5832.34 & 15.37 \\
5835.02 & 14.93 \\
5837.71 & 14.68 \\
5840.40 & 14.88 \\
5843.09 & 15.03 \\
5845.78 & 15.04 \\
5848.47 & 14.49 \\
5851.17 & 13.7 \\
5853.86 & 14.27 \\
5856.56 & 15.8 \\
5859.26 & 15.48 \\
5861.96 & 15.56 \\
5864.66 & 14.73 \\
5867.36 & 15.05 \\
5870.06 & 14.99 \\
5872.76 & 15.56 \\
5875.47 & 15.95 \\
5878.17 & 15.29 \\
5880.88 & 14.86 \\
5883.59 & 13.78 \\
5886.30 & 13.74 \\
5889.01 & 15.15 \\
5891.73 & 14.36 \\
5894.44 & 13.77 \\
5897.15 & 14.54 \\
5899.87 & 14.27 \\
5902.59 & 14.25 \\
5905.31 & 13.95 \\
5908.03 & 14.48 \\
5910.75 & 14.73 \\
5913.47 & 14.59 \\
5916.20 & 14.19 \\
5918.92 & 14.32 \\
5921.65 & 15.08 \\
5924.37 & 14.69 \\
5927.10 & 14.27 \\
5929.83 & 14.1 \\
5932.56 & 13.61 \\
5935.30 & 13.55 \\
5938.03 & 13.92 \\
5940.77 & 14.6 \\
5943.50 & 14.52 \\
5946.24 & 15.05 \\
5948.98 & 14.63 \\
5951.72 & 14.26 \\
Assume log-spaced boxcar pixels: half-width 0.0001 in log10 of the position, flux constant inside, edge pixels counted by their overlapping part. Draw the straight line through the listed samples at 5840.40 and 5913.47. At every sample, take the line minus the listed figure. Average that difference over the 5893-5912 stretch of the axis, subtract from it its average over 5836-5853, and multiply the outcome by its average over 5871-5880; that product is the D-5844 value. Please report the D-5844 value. -0.10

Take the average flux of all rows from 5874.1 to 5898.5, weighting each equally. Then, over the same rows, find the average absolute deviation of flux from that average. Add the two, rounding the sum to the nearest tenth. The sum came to 15.2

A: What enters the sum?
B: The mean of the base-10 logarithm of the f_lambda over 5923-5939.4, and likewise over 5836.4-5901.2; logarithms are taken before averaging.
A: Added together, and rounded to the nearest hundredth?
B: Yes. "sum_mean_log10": 2.32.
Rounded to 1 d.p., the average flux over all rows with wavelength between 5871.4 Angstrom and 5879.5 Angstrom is 15.6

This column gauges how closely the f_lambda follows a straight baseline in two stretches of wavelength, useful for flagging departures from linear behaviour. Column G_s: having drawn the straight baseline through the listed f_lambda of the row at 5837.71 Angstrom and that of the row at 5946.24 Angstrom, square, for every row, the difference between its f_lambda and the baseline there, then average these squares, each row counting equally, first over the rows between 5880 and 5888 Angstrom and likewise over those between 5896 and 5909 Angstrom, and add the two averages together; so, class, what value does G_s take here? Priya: 1.2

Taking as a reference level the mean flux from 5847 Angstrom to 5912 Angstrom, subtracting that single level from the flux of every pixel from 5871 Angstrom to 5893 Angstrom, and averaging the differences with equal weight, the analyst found 0.14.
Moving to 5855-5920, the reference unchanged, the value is 0.03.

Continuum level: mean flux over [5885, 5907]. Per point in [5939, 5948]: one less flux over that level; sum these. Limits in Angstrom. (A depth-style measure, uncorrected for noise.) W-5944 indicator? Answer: -0.10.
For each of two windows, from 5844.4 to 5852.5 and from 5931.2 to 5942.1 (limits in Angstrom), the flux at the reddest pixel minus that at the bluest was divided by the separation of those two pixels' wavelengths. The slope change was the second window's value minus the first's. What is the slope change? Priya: 0.37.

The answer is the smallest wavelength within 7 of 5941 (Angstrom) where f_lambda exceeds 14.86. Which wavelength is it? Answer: 5946.24 Angstrom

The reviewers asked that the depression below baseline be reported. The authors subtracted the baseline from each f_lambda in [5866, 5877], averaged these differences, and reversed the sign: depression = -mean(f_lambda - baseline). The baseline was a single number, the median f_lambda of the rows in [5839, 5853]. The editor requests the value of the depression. -0.51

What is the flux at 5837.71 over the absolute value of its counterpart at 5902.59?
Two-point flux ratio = 1.03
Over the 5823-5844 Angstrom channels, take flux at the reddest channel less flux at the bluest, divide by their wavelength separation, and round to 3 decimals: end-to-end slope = 0.050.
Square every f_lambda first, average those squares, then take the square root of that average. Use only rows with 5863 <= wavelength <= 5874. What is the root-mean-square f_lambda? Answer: 15.1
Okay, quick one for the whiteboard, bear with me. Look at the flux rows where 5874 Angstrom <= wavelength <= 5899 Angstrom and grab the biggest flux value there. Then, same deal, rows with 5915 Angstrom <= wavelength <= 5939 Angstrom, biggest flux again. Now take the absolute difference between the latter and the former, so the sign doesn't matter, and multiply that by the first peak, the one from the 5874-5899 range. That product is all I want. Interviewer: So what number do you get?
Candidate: 13.9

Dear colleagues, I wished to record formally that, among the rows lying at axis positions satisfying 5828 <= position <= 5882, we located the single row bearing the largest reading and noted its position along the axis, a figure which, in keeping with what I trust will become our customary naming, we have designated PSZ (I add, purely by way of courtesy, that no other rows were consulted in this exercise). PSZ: 5875.47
